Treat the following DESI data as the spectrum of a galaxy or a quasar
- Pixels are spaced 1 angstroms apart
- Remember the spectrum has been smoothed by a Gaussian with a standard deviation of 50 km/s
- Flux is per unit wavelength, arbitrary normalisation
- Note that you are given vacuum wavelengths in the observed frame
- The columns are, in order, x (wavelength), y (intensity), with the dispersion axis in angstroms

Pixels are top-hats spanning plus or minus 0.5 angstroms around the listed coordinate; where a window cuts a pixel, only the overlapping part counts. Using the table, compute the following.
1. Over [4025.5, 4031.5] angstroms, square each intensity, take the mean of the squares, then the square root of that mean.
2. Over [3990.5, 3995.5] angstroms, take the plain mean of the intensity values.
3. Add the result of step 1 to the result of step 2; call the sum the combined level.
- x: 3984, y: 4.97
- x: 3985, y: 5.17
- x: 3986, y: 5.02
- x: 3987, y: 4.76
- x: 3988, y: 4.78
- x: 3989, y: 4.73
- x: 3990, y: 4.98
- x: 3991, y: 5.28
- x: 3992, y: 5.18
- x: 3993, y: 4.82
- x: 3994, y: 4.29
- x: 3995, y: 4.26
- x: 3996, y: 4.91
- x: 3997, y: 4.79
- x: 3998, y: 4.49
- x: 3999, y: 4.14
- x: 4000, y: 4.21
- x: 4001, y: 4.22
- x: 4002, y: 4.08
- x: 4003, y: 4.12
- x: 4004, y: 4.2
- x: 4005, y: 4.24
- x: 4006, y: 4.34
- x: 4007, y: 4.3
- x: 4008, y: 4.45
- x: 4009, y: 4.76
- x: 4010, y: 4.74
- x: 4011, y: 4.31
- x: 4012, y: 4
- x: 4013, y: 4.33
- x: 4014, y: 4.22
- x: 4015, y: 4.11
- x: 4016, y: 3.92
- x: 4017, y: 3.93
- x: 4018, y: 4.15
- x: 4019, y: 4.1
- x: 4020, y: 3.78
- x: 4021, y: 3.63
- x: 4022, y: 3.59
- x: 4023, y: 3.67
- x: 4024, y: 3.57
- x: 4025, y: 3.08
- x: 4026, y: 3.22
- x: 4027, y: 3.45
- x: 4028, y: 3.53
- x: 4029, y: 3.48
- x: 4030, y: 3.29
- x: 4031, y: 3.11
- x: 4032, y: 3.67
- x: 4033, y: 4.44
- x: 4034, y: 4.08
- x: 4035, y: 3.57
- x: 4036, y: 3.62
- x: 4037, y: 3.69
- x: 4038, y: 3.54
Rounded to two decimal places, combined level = 8.12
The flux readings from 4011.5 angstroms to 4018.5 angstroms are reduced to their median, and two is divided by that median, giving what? 0.49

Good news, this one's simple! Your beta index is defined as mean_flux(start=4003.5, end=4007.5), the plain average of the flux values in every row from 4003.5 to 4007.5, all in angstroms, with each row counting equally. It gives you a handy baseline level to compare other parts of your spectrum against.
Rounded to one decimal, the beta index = 4.3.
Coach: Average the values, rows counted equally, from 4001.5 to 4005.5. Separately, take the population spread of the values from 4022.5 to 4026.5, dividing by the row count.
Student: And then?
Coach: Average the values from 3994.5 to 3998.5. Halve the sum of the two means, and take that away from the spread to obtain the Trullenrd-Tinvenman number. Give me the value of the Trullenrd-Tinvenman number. -4.14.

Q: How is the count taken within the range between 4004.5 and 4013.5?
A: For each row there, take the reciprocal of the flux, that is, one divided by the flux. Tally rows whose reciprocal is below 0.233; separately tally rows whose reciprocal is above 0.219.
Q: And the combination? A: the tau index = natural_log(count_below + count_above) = 2.64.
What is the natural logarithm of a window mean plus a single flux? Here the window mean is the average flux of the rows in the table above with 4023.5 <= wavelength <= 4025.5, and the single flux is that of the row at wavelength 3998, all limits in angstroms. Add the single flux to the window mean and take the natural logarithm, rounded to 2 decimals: 2.06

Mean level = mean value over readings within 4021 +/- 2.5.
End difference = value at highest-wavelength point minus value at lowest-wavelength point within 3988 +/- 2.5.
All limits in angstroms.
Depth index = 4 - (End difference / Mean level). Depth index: 4.01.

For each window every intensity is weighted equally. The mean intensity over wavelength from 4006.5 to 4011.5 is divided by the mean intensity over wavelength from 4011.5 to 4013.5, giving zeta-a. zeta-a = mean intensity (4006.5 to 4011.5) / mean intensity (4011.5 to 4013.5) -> 1.08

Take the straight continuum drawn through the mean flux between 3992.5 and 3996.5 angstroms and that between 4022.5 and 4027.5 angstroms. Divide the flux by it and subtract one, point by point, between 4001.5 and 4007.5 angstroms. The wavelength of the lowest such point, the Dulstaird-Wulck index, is 4002 angstroms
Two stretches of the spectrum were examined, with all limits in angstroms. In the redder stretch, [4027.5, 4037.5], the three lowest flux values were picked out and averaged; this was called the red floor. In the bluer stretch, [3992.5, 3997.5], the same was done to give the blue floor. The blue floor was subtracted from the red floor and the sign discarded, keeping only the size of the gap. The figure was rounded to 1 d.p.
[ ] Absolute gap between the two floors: 1.2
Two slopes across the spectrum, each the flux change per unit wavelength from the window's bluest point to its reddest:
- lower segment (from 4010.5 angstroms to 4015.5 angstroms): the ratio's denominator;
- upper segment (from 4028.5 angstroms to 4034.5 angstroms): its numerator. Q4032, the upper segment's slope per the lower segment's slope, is -2.4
